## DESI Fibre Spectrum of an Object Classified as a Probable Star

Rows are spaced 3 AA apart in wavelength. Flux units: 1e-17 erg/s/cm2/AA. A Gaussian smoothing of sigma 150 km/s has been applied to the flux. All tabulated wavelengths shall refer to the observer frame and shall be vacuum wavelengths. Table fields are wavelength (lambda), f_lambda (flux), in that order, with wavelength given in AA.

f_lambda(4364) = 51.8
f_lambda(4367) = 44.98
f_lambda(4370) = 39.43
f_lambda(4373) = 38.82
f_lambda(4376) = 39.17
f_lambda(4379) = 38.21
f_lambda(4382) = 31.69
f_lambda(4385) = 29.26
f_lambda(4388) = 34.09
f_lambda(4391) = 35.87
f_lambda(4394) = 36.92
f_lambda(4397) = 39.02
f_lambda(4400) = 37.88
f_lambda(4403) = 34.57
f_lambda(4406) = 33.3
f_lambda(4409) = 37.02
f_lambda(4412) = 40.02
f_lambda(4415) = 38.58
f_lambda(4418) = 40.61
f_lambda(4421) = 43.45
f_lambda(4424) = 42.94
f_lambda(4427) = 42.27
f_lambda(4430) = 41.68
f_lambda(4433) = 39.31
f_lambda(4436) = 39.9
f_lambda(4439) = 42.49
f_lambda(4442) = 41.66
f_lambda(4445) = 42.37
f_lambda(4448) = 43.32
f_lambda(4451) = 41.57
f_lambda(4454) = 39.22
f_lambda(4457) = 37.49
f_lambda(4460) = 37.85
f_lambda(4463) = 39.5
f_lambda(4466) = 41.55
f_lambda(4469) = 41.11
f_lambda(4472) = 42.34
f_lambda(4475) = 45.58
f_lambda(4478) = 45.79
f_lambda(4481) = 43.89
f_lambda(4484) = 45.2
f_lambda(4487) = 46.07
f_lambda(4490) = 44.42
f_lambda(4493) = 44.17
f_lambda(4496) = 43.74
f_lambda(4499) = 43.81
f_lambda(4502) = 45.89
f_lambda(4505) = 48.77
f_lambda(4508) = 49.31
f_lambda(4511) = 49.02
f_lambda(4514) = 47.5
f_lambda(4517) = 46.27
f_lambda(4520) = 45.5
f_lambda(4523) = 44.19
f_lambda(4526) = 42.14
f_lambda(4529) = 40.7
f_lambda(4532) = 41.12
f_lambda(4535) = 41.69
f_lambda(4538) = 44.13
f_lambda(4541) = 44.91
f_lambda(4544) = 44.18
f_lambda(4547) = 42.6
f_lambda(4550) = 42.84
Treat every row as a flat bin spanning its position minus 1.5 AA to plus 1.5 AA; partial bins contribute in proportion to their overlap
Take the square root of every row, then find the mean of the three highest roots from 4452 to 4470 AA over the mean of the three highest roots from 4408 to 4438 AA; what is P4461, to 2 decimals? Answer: 0.97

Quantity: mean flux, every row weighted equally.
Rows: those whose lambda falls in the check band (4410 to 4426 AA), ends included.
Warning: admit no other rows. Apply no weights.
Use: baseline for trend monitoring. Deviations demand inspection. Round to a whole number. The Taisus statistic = 41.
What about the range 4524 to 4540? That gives 42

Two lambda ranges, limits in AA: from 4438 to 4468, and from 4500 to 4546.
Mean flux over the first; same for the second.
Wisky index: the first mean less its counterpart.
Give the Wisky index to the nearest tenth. -4.3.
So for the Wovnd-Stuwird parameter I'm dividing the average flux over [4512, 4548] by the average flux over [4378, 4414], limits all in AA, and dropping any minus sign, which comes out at 1.23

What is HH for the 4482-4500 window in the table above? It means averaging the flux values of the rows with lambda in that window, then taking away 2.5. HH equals 42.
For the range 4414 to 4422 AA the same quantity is 38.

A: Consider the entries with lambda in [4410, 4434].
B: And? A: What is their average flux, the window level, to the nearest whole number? 41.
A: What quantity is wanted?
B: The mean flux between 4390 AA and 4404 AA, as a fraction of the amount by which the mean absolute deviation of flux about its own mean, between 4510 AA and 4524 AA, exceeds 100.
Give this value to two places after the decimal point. -0.37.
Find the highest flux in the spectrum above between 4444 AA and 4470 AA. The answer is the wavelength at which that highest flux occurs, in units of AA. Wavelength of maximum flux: 4448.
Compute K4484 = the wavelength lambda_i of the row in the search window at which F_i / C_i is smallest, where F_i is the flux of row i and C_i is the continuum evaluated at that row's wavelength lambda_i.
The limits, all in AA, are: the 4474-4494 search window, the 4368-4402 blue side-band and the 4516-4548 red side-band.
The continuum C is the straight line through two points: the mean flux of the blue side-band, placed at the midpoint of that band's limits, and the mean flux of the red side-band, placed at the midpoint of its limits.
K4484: 4493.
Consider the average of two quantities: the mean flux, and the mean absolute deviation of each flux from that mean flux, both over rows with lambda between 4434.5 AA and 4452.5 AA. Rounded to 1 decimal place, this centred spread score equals 21.4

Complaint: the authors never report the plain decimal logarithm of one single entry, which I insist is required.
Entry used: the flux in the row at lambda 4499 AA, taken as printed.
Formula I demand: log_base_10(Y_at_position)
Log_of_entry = 1.642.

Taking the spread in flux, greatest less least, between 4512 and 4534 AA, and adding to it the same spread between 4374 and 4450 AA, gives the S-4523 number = 21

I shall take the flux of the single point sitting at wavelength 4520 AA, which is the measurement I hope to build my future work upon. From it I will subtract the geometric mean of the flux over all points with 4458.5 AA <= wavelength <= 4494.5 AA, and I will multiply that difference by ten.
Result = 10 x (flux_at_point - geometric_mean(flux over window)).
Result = 25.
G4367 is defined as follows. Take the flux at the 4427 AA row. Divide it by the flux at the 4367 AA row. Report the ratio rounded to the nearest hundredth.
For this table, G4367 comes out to 0.94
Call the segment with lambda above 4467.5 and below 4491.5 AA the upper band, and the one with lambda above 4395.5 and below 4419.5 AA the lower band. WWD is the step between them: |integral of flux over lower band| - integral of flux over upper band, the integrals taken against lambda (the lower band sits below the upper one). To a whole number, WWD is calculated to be -160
